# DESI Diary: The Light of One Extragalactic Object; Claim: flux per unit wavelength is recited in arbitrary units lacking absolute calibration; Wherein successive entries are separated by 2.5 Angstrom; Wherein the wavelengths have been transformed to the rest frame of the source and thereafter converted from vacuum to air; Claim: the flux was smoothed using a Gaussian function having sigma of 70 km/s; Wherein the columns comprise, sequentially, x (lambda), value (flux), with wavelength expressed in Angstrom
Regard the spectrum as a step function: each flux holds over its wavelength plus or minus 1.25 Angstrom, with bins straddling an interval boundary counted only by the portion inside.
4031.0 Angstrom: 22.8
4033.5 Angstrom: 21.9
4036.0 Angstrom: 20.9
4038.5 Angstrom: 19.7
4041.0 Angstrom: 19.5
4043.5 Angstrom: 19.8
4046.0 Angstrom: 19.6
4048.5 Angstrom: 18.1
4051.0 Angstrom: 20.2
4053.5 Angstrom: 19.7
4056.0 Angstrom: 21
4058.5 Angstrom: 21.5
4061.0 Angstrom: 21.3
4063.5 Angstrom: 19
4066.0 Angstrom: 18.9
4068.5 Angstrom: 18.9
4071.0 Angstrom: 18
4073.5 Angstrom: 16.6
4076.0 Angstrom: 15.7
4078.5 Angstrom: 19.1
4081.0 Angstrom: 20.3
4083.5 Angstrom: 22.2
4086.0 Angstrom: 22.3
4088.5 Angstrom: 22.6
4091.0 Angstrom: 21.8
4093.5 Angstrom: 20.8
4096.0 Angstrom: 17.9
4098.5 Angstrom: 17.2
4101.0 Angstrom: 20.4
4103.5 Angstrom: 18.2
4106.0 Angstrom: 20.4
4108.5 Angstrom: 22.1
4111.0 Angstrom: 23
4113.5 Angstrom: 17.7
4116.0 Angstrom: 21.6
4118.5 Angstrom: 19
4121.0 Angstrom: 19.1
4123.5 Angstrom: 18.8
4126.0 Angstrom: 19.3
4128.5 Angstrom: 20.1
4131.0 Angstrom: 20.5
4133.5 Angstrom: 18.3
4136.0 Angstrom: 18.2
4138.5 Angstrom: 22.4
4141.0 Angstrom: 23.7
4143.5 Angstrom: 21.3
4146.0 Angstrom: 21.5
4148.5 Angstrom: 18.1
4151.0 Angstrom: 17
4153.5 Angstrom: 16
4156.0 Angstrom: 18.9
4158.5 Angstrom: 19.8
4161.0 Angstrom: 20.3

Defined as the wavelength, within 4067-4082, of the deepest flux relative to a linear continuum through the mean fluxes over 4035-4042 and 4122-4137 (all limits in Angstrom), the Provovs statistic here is 4076.0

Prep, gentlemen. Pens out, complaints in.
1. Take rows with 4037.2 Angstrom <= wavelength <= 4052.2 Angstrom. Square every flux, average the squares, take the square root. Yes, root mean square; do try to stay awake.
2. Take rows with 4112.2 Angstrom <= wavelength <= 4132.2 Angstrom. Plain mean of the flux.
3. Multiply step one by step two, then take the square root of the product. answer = 19.5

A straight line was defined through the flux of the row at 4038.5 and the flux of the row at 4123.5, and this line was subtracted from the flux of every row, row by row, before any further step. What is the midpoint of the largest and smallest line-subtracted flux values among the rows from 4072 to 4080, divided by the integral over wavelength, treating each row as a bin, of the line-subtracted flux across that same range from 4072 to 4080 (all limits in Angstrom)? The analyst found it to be 0.116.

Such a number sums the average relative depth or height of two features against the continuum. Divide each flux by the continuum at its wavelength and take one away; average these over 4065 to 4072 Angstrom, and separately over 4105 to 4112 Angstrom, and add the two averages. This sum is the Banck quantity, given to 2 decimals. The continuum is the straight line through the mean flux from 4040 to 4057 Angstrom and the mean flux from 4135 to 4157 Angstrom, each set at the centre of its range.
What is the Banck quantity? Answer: 0.05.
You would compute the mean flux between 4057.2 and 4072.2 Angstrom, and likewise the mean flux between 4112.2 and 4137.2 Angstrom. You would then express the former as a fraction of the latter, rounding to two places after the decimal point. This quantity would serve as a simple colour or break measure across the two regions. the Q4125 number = 1.02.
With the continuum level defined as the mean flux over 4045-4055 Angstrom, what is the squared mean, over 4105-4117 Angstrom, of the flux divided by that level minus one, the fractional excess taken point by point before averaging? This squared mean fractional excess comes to 0.006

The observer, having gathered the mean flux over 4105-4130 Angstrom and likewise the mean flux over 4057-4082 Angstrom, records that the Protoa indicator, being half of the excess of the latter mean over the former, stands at -0.59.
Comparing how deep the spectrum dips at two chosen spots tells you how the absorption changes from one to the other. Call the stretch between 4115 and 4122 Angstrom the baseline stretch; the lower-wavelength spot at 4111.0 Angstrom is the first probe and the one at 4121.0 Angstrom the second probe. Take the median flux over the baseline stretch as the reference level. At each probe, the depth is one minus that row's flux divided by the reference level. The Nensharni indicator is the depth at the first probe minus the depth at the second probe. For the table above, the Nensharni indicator -0.20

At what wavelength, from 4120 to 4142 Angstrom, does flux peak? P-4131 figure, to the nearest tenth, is 4141.0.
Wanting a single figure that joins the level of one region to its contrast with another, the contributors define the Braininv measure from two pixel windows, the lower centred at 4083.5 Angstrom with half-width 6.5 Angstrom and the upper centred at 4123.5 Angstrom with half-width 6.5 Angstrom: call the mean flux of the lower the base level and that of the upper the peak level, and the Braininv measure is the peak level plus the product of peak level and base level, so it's 429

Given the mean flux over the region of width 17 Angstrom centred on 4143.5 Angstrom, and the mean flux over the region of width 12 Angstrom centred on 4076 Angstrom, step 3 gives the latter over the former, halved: 0.44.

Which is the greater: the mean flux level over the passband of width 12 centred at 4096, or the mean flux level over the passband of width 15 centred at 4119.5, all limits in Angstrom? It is 19.6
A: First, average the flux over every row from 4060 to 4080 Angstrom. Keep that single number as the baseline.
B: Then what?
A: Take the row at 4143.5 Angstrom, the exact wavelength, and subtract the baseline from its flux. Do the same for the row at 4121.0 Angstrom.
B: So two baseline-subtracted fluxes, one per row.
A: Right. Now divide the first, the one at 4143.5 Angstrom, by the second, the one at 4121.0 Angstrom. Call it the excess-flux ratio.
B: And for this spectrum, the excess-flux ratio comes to 4.3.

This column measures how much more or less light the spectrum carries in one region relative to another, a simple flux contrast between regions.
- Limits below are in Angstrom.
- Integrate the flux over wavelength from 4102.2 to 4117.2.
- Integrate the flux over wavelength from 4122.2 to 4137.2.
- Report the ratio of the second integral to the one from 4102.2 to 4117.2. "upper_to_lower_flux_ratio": 0.94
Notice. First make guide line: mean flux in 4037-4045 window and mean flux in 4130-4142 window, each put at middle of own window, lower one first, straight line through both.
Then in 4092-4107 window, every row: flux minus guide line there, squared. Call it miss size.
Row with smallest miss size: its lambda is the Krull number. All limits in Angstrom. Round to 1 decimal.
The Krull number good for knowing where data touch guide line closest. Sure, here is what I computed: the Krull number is 4106.0 Angstrom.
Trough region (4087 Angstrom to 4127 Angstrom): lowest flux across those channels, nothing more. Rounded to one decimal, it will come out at 17.2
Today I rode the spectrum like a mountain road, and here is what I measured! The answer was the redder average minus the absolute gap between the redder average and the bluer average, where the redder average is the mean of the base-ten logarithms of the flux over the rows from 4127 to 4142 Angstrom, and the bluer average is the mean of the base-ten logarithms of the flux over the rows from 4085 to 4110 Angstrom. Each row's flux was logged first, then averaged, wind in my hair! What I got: 1.307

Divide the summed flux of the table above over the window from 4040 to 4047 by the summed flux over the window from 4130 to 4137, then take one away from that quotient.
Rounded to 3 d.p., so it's 0.033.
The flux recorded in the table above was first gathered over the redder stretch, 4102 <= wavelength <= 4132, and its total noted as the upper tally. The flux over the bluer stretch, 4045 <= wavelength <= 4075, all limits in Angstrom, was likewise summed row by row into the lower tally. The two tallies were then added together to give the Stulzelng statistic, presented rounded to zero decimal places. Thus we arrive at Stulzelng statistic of 473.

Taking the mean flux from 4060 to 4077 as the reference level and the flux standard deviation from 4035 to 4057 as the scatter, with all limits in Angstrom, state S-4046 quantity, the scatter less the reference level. -17.5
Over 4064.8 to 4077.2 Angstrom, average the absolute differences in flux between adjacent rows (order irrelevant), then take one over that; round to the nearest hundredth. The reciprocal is 1.25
